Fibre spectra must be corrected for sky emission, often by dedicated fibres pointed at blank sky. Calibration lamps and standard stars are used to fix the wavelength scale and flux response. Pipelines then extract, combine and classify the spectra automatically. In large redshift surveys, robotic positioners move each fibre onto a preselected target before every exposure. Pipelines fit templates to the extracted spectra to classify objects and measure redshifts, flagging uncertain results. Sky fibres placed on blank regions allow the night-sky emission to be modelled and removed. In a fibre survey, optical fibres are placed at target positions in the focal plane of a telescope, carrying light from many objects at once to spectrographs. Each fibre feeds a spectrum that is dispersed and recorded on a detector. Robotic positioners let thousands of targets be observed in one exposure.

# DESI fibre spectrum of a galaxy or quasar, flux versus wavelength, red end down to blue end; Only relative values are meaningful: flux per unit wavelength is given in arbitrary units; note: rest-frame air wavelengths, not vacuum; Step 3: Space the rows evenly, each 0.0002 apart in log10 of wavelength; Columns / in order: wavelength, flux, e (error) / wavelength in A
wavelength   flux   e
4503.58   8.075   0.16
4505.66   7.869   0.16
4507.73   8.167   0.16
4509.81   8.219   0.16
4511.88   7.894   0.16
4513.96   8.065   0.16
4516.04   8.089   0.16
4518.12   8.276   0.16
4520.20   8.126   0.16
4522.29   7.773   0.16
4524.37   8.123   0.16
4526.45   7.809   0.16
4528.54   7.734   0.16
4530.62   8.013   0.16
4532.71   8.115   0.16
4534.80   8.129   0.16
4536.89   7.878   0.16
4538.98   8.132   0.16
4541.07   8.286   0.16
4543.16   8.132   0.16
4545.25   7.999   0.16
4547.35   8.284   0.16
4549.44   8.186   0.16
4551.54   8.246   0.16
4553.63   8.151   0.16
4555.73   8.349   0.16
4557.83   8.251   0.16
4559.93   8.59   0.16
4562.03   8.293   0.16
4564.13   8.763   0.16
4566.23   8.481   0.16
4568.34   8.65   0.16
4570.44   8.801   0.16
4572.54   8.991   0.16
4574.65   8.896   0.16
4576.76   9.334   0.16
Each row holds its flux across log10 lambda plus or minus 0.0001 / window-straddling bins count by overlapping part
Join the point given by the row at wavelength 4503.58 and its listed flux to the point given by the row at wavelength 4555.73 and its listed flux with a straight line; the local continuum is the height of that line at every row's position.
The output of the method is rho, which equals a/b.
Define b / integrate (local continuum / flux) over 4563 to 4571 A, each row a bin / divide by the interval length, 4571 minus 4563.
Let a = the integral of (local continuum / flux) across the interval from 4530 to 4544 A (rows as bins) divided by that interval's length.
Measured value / 1.05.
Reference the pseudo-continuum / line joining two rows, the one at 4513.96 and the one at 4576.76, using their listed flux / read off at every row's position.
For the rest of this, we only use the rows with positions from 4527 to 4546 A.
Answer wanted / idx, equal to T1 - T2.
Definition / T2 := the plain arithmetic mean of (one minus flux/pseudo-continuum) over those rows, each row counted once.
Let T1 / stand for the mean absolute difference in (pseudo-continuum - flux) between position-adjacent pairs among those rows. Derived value 0.11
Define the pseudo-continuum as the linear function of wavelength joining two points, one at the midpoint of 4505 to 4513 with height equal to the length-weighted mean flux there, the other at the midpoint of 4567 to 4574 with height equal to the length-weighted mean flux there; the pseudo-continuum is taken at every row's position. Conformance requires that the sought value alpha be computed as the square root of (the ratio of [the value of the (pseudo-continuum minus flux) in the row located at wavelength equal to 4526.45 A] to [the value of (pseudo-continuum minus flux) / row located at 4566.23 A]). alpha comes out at 1.3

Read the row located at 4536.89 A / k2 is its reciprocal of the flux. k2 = 0.1269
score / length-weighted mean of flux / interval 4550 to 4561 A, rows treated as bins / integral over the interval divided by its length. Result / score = 8.3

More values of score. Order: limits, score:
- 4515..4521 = 8.2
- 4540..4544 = 8.2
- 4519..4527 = 8.0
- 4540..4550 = 8.2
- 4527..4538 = 8.0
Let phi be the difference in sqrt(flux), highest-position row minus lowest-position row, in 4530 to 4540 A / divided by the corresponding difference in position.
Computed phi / 0.0025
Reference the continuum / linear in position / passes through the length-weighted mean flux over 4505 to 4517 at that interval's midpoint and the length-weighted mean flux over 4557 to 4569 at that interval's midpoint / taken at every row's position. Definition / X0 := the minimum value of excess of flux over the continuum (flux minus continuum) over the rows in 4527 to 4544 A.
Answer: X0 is -0.48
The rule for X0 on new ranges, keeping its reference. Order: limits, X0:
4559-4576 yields -0.20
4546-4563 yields -0.27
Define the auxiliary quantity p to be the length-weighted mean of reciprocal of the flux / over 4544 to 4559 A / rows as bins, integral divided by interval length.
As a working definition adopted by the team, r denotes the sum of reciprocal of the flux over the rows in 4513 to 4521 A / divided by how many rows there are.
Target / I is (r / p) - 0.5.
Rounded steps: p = 0.122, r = 0.123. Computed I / 0.51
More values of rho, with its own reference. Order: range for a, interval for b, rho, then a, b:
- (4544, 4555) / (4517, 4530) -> 0.99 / 1.02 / 1.03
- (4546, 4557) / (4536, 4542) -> 0.99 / 1.01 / 1.02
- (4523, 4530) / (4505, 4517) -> 1.03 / 1.04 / 1.01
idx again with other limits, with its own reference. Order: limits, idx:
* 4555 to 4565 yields 0.24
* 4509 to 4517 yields 0.17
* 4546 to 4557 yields 0.05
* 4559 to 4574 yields 0.19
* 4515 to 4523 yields 0.23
